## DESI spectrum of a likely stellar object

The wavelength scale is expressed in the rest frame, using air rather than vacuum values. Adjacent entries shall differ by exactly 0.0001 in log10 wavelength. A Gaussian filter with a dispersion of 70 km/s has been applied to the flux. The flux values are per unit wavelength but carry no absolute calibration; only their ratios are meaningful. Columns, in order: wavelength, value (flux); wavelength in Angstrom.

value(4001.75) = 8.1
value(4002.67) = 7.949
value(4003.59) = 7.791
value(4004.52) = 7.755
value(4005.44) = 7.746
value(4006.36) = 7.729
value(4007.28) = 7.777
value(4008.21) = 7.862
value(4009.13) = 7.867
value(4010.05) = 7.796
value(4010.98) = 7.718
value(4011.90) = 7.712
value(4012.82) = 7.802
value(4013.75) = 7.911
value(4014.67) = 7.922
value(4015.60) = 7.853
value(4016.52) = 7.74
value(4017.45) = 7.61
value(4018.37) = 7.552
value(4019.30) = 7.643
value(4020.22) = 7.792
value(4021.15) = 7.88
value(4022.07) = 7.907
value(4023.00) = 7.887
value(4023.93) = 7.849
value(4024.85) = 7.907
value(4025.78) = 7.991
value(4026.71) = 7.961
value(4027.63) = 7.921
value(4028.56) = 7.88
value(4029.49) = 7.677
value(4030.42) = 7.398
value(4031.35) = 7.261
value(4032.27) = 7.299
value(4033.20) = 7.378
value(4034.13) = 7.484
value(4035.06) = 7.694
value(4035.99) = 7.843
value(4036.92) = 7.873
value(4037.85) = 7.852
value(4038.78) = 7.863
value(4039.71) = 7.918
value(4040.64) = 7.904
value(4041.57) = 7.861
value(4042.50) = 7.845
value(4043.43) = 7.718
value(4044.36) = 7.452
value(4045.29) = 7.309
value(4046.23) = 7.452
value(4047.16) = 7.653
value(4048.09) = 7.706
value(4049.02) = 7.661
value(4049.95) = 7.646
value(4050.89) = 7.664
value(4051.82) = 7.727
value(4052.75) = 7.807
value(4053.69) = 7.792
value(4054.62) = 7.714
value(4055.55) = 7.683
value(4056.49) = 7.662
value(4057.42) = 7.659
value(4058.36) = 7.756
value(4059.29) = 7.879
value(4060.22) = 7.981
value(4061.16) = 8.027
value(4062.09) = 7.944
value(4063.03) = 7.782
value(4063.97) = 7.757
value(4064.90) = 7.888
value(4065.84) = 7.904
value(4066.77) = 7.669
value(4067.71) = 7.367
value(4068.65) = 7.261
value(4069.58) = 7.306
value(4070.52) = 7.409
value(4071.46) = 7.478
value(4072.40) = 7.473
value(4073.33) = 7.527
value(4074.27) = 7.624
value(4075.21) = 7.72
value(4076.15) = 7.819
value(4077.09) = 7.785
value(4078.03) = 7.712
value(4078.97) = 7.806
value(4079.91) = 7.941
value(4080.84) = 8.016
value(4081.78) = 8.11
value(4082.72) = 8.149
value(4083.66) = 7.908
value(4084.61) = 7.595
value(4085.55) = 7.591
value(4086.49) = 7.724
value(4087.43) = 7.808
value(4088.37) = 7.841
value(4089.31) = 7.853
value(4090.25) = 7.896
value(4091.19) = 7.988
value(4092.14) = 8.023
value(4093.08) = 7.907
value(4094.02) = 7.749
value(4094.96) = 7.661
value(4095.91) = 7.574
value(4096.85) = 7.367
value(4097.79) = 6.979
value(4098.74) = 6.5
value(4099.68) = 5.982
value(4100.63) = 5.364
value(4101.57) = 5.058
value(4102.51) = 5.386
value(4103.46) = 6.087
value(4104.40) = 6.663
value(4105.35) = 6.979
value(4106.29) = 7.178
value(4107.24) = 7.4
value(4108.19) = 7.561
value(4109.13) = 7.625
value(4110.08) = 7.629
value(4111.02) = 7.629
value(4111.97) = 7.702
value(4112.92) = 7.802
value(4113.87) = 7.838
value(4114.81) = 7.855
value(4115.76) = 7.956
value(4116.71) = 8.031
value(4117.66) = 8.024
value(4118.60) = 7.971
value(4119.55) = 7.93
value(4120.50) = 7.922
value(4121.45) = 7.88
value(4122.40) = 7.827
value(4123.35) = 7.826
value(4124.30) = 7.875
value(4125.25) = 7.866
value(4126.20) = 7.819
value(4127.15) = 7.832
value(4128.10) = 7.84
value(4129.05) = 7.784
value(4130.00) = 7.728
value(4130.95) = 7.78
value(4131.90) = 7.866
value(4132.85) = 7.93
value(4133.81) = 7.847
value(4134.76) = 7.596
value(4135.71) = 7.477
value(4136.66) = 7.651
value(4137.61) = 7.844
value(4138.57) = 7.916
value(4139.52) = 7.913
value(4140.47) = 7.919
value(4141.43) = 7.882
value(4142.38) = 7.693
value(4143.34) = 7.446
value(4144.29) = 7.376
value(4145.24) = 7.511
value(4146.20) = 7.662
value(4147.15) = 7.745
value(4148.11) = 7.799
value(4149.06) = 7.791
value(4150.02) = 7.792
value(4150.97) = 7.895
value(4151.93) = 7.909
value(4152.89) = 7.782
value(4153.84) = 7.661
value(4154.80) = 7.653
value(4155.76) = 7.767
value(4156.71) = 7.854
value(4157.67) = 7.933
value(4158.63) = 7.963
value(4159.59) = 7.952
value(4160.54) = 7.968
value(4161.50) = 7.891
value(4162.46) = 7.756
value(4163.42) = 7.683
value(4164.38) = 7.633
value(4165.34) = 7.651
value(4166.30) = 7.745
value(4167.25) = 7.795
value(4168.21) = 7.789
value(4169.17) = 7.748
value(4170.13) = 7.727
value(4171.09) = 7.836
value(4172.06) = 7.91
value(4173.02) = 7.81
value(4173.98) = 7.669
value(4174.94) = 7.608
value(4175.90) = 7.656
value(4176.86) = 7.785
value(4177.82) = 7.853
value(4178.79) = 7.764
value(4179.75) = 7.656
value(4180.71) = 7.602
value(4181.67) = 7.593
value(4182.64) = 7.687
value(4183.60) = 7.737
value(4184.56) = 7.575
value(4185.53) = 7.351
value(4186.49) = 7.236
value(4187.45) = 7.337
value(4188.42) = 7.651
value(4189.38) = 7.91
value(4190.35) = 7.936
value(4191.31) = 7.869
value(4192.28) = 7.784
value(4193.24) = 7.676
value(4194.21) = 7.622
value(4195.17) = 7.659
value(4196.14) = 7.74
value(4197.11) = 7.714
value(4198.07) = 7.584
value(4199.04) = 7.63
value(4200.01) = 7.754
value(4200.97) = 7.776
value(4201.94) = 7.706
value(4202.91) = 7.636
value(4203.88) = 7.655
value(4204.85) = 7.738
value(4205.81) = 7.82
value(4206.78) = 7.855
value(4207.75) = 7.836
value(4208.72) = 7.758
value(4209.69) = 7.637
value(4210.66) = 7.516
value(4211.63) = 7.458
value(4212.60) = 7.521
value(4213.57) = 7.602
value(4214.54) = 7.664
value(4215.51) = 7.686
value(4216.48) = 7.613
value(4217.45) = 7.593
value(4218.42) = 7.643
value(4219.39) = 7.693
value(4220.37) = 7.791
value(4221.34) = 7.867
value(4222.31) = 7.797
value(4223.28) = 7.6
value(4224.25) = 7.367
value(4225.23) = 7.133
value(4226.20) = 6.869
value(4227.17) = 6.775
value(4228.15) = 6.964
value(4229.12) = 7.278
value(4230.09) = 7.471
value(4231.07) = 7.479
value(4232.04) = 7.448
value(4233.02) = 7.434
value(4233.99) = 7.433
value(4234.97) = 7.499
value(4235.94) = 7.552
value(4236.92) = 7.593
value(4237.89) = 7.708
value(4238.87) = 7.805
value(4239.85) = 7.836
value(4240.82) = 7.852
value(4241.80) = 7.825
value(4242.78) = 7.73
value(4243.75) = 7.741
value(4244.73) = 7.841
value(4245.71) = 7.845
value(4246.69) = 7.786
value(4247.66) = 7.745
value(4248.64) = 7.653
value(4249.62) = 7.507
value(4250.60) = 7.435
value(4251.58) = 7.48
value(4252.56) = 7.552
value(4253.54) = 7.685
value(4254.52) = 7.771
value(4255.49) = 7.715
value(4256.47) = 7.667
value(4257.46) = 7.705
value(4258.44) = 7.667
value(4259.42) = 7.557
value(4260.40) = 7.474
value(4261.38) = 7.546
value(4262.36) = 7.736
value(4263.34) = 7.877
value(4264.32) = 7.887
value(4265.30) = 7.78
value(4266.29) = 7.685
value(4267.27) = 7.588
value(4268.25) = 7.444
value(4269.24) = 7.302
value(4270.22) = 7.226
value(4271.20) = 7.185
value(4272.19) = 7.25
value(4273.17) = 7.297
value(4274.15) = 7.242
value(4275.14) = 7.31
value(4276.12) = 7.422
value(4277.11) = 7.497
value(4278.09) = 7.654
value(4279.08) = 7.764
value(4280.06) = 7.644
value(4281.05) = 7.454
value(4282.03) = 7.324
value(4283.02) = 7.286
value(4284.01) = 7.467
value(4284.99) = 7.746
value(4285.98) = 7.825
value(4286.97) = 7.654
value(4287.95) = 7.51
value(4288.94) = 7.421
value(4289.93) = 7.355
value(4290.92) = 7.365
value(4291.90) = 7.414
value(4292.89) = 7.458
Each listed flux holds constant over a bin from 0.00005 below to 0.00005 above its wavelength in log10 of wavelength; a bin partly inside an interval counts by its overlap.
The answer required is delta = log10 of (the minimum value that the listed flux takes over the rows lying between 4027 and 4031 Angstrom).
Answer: 0.869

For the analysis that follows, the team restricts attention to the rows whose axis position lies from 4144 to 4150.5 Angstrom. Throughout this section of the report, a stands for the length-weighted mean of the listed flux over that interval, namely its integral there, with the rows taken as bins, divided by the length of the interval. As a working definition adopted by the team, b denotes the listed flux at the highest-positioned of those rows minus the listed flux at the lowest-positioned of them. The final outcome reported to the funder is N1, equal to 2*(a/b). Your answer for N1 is 37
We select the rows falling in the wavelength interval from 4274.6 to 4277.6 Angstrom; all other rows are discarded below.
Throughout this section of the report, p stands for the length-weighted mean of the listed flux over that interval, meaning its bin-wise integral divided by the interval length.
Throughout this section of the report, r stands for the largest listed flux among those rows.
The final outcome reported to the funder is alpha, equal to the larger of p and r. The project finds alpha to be 7.50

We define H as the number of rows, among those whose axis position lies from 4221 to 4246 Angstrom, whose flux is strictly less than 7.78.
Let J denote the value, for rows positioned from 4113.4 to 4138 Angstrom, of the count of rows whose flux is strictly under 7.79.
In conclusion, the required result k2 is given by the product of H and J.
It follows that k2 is 108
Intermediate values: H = 18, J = 6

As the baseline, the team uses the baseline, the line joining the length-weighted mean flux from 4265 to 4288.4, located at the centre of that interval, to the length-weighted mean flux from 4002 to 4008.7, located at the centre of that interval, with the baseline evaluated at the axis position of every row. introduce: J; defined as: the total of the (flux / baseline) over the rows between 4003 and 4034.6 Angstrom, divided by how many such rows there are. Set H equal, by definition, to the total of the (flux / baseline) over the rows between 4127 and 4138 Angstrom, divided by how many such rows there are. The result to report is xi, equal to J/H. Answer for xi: 0.98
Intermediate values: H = 1.014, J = 0.99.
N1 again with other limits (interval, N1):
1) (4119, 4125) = -286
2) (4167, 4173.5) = 1039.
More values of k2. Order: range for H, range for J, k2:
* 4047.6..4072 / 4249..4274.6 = 408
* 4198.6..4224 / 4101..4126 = 240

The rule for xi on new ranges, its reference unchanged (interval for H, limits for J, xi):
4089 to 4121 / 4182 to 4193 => 1.06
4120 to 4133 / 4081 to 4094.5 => 1.00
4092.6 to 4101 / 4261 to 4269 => 1.13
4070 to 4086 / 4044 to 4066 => 0.99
